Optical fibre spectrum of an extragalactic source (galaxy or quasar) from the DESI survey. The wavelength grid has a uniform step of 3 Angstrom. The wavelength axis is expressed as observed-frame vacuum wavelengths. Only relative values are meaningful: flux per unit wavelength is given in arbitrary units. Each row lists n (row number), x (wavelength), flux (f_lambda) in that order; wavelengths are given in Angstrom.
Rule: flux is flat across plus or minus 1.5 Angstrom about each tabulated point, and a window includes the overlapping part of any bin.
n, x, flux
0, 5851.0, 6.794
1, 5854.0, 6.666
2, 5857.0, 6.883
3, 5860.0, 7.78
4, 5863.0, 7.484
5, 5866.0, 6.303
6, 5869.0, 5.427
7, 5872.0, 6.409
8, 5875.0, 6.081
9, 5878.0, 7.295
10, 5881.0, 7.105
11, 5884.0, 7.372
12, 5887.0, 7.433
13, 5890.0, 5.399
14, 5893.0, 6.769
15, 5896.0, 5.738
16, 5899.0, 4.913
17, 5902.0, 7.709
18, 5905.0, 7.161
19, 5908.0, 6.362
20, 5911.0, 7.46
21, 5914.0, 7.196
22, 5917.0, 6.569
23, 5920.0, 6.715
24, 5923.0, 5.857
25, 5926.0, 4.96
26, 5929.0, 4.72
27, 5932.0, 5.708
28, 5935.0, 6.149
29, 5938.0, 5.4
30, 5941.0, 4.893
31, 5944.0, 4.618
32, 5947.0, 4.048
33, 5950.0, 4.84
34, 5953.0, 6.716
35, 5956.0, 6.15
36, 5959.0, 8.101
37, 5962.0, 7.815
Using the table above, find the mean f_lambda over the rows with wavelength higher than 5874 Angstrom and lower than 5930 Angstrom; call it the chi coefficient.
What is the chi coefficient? 6.5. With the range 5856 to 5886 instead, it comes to 6.8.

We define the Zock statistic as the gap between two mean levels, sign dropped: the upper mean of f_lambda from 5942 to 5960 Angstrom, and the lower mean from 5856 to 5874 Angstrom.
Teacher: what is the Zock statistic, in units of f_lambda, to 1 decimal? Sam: 1.0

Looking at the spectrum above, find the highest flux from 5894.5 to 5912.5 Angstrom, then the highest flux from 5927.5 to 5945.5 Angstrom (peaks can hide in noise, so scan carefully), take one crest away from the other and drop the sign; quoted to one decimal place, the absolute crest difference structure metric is 1.6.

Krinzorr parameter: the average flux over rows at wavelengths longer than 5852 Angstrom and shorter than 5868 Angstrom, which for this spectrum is 7.0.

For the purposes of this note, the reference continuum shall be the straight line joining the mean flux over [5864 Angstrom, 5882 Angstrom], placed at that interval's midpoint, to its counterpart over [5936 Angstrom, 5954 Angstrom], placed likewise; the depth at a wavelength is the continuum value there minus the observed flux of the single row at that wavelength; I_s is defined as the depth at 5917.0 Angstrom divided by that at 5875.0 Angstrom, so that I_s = -2.9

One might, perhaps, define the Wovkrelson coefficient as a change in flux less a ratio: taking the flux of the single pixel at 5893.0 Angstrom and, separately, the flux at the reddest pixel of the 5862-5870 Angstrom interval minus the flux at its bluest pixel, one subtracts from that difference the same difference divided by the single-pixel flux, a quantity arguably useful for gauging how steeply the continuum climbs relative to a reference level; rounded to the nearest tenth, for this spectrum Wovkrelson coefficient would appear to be -1.8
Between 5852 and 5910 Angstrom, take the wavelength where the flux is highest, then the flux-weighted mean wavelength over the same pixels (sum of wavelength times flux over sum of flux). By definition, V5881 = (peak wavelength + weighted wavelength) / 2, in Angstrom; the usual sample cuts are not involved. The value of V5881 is 5870.3 Angstrom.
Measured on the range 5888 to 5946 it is 5908.9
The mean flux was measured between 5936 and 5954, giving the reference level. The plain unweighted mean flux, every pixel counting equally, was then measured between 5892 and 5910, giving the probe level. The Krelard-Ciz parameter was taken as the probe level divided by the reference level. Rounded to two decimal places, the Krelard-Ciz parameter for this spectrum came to 1.27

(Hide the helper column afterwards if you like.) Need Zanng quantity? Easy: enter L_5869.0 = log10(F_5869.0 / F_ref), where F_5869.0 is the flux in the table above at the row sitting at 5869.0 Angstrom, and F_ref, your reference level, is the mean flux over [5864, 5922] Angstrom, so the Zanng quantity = -0.09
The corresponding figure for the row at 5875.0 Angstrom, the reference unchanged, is -0.04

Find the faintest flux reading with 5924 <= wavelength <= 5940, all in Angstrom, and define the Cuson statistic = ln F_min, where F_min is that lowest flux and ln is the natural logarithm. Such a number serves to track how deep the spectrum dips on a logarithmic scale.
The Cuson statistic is 1.55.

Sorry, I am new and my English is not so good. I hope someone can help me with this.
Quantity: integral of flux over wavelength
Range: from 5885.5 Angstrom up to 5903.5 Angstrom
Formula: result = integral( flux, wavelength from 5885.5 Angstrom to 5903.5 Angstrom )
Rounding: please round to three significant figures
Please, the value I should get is 114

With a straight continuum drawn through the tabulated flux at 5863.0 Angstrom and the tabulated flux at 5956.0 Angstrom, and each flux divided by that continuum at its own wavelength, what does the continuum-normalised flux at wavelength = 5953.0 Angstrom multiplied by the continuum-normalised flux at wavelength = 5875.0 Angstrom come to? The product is 0.90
